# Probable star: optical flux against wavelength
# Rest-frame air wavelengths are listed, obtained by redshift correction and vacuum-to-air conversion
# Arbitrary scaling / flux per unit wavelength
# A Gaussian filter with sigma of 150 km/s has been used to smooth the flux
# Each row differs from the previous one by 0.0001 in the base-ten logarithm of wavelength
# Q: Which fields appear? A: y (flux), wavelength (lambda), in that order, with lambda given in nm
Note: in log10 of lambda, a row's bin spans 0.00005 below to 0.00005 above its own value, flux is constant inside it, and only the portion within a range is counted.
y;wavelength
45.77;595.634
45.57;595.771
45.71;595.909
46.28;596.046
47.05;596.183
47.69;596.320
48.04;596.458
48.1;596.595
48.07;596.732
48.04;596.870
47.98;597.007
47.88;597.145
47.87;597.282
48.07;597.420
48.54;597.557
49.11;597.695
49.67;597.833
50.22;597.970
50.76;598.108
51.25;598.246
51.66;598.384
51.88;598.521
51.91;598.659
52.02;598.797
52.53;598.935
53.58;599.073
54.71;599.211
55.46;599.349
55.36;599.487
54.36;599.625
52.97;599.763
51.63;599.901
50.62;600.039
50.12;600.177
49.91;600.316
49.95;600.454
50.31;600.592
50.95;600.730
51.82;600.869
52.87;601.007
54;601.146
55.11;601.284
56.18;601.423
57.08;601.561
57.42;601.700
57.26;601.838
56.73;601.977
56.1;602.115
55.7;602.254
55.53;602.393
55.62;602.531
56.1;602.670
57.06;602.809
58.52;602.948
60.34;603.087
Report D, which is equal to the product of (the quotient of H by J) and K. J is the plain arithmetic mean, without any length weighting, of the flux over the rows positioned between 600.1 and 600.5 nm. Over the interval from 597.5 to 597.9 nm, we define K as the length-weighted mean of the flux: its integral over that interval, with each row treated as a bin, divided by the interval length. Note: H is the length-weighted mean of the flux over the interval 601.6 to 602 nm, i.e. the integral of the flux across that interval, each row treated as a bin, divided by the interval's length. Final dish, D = 56.0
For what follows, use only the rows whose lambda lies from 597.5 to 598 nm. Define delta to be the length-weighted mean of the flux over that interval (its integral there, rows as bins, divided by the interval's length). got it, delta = 49.3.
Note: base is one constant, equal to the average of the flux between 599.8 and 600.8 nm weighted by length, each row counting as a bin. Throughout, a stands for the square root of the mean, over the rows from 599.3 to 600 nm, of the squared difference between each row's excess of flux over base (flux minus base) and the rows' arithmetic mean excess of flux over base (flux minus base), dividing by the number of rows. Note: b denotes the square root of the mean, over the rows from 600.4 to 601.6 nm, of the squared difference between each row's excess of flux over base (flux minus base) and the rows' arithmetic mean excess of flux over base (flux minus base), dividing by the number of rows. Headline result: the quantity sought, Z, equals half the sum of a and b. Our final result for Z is 2.0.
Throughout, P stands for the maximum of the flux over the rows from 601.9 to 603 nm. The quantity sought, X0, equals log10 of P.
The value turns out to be 1.77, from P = 58.52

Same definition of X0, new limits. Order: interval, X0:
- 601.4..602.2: 1.76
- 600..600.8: 1.71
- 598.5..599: 1.72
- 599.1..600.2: 1.74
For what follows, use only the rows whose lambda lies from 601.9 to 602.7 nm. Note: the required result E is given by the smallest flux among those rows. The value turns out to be 55.53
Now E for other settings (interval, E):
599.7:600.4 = 49.91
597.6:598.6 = 49.11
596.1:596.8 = 47.05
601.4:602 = 56.18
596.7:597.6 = 47.87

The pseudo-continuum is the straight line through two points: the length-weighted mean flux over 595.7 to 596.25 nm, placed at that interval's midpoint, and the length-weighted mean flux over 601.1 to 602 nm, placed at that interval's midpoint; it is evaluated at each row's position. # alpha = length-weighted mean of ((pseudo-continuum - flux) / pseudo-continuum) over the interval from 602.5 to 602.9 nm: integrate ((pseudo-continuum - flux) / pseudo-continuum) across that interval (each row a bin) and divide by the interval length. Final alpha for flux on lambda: 0.03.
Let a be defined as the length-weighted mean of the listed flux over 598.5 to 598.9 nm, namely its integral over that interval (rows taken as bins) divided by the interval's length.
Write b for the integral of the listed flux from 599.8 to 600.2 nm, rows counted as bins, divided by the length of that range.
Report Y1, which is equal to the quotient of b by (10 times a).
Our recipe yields 0.098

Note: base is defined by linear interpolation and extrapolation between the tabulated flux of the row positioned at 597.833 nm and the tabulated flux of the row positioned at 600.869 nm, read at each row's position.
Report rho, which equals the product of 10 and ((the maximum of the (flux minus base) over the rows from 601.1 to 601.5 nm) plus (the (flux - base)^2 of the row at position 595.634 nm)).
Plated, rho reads 95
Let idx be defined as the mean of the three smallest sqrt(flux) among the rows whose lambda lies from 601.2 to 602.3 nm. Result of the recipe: 7.5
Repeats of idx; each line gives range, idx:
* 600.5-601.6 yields 7.1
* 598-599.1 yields 7.2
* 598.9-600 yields 7.2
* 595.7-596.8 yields 6.8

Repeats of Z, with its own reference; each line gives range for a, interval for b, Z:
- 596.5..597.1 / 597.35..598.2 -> 0.5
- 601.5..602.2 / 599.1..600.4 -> 1.3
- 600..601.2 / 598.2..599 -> 0.9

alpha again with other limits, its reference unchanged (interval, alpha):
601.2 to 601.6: 0.00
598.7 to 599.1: -0.02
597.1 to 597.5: 0.01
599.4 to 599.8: -0.03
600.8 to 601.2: 0.04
